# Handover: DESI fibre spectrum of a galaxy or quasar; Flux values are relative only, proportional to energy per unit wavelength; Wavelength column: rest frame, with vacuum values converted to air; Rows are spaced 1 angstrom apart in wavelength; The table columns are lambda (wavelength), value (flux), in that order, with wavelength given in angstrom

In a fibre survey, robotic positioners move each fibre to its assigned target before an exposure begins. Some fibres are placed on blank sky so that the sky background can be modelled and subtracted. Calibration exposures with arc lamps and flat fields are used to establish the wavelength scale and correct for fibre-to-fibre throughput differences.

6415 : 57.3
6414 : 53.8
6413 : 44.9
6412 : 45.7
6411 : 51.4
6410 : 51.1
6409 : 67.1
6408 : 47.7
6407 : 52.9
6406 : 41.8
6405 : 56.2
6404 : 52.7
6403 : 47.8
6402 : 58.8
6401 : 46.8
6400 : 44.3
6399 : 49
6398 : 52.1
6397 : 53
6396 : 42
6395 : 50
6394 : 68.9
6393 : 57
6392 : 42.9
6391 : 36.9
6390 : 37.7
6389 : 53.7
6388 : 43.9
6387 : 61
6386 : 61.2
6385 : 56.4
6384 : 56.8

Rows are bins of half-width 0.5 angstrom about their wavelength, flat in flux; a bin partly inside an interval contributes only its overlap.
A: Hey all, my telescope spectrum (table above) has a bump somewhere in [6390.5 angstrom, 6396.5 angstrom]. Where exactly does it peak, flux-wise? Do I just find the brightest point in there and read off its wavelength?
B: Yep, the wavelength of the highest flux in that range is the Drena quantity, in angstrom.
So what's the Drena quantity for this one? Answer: 6394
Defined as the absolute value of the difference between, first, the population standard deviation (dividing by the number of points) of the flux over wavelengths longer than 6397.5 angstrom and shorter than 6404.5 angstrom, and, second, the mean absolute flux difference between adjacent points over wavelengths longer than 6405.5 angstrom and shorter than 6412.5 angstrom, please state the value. 5.2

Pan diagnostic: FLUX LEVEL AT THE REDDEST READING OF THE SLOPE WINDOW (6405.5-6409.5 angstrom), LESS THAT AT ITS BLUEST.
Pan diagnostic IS 25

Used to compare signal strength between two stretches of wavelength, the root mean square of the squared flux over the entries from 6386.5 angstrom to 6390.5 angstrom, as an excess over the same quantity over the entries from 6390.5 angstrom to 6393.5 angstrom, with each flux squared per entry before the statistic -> 346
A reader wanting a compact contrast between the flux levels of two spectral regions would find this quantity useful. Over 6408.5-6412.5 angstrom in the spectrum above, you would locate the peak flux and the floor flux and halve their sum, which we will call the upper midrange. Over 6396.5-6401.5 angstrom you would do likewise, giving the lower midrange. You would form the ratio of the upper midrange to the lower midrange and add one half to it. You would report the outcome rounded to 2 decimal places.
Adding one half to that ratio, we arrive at 1.66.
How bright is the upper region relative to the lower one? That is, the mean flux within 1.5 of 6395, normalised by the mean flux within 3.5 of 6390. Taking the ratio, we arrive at 1.13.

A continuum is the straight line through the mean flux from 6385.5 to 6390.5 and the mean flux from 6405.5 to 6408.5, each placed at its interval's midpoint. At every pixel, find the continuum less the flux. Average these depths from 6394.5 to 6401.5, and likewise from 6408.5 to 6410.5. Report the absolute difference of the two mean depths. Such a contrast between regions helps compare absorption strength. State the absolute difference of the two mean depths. 13.4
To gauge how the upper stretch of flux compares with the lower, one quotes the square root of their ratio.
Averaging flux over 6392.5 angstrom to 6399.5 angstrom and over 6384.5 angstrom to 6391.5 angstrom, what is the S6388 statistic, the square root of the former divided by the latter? 1.03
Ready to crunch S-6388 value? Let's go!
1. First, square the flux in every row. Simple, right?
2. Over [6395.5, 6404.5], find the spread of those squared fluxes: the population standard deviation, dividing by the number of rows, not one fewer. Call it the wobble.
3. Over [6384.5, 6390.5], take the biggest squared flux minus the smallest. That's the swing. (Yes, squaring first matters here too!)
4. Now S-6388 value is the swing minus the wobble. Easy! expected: 1839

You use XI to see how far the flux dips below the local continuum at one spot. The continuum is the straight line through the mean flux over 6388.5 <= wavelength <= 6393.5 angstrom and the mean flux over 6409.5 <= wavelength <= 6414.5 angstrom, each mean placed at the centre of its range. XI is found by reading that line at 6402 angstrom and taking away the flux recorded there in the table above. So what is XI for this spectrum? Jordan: -11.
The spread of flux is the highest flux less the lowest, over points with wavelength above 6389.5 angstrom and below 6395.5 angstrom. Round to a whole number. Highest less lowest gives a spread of 32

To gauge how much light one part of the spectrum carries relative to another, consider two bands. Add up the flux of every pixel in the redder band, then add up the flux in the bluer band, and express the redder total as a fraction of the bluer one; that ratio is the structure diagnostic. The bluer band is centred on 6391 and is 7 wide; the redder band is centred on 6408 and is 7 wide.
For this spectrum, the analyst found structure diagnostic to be 1.08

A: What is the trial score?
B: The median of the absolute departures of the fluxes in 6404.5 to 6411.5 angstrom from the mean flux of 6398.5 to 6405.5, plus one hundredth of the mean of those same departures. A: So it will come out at 3.2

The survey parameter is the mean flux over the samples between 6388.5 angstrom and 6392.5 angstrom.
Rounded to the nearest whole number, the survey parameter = 43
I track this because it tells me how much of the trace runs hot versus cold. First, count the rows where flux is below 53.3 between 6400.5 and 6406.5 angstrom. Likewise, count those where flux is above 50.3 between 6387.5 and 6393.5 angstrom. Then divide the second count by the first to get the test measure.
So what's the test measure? 0.50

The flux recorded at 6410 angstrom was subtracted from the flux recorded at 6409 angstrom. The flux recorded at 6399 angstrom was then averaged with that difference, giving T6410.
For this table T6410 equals 32.5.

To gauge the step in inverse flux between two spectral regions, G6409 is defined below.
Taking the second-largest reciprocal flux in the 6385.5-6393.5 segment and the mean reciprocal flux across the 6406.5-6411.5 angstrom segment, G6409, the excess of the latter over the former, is -0.008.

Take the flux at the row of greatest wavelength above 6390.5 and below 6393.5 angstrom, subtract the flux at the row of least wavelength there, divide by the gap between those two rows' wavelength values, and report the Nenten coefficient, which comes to 10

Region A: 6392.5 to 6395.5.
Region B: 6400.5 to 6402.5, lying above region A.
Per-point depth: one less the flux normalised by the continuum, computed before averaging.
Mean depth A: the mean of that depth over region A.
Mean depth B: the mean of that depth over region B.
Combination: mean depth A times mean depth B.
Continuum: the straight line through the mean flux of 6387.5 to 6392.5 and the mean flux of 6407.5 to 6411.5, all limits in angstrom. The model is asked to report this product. 0.0182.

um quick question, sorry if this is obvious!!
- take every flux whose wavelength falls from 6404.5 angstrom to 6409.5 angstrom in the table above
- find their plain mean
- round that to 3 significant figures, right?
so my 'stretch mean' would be 53.1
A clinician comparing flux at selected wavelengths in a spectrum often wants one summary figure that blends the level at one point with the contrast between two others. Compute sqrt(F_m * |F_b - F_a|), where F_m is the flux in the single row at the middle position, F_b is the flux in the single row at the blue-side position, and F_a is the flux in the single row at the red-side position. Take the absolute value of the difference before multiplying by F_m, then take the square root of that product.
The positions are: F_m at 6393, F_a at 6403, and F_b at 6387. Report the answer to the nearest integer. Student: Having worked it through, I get 27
